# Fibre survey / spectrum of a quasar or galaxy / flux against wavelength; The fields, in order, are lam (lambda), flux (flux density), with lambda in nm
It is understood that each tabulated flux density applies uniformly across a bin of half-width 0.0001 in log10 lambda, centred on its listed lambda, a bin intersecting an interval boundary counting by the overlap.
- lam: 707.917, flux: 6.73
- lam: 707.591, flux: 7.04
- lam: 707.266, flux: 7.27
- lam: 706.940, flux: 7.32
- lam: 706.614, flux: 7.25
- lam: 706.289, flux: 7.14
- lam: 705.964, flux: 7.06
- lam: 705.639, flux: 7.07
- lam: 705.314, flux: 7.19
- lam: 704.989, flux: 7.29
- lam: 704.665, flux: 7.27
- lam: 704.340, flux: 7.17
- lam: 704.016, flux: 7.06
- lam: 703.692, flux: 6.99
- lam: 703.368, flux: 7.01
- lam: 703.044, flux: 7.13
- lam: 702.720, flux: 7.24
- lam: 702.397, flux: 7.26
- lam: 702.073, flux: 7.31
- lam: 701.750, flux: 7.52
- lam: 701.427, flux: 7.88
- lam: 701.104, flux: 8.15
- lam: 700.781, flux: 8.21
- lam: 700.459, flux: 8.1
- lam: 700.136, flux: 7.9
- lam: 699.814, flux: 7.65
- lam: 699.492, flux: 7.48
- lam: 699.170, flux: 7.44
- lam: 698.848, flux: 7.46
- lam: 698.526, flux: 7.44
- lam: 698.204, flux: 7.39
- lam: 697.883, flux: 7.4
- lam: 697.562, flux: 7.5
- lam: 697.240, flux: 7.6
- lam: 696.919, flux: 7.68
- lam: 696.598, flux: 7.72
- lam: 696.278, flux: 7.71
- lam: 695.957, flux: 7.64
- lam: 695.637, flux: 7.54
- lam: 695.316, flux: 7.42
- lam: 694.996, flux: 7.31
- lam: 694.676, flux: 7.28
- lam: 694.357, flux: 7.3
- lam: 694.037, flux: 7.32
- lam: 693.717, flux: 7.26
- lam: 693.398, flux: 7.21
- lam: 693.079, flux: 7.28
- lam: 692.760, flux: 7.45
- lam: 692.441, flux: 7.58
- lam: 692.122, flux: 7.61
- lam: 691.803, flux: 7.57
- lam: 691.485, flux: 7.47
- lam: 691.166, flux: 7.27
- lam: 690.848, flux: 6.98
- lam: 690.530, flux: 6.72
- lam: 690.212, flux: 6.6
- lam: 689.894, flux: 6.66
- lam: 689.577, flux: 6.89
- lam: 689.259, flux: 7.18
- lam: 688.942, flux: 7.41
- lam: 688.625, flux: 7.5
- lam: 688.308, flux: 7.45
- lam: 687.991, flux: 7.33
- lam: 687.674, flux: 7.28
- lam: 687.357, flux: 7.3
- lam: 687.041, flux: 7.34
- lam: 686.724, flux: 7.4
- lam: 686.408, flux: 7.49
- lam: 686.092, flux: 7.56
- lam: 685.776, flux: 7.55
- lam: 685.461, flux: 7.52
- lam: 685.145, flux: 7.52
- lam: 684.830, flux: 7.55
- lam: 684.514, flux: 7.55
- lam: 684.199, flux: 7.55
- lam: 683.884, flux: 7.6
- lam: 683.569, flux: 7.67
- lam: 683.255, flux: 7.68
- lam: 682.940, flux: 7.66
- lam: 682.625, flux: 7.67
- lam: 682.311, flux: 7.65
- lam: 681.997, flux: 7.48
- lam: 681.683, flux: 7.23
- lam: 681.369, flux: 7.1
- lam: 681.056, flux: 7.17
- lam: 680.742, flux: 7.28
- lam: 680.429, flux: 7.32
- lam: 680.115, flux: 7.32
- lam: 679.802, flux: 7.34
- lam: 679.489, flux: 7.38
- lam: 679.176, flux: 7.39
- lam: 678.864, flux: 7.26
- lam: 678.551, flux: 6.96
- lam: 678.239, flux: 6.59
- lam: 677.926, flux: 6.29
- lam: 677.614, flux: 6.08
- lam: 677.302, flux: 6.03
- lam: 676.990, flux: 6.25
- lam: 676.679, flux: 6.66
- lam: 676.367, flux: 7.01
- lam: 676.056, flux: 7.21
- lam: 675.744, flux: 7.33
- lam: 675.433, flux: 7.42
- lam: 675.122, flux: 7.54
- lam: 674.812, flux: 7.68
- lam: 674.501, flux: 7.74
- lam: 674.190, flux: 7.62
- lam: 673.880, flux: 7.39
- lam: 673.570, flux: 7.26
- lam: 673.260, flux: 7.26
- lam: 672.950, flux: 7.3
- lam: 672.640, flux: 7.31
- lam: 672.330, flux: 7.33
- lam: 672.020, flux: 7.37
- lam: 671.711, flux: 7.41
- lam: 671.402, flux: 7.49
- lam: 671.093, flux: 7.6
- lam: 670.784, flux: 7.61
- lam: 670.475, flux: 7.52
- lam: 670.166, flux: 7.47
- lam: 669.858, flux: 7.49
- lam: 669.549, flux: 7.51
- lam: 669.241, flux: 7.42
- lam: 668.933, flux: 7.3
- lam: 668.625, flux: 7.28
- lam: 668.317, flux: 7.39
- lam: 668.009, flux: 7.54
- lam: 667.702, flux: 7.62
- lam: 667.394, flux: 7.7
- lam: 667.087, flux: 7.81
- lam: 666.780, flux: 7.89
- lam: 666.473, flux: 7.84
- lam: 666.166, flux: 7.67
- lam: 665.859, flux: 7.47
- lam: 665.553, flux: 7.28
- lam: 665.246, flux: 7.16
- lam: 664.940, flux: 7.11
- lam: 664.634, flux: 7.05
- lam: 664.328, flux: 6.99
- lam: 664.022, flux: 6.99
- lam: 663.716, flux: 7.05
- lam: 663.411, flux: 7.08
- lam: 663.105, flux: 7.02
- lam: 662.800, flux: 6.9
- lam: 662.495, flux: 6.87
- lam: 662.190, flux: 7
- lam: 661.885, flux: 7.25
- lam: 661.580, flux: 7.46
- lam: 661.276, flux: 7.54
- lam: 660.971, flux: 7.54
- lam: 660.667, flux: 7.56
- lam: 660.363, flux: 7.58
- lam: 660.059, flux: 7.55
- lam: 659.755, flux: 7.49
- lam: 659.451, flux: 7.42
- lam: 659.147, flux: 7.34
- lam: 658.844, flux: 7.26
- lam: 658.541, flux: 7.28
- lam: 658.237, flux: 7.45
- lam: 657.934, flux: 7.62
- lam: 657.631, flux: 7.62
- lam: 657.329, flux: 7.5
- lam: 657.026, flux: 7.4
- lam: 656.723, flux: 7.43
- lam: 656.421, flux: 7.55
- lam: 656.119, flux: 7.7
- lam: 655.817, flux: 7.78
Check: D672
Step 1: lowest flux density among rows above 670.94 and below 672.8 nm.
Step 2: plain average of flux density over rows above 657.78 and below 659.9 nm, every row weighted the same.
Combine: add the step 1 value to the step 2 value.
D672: 14.7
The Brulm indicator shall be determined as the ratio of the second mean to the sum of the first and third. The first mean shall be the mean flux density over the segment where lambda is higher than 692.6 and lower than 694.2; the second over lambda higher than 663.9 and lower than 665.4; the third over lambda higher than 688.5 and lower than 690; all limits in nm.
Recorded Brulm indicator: 0.489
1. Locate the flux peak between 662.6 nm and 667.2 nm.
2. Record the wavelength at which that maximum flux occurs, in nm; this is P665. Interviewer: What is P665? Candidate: 666.780 nm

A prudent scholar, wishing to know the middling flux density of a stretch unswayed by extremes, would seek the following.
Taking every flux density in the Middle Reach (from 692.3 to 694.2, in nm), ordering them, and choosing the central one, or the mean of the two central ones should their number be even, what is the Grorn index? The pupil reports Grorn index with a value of 7.30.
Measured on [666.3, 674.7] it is 7.49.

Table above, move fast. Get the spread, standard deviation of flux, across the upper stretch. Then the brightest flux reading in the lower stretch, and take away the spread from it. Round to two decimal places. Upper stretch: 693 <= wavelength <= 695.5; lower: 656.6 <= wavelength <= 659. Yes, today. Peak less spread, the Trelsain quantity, 7.56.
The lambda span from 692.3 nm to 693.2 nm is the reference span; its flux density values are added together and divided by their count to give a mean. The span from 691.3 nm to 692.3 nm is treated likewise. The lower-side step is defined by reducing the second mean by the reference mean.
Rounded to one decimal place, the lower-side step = 0.1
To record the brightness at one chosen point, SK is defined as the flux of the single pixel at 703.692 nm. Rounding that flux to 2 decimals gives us 6.99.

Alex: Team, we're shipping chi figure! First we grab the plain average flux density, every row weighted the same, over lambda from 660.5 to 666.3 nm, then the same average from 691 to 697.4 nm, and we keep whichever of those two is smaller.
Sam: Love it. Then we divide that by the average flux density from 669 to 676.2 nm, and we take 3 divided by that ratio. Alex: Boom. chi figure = 3.10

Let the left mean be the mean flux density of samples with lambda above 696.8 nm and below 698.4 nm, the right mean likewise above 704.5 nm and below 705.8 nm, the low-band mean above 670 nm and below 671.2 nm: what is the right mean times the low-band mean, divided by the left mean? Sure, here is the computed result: 7.24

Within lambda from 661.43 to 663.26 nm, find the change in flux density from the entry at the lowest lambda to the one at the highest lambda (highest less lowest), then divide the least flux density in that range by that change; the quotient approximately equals -16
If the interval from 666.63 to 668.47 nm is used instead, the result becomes -15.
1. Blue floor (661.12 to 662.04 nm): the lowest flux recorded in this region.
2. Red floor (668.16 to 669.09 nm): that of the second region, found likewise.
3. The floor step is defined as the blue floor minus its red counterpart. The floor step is 0.0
